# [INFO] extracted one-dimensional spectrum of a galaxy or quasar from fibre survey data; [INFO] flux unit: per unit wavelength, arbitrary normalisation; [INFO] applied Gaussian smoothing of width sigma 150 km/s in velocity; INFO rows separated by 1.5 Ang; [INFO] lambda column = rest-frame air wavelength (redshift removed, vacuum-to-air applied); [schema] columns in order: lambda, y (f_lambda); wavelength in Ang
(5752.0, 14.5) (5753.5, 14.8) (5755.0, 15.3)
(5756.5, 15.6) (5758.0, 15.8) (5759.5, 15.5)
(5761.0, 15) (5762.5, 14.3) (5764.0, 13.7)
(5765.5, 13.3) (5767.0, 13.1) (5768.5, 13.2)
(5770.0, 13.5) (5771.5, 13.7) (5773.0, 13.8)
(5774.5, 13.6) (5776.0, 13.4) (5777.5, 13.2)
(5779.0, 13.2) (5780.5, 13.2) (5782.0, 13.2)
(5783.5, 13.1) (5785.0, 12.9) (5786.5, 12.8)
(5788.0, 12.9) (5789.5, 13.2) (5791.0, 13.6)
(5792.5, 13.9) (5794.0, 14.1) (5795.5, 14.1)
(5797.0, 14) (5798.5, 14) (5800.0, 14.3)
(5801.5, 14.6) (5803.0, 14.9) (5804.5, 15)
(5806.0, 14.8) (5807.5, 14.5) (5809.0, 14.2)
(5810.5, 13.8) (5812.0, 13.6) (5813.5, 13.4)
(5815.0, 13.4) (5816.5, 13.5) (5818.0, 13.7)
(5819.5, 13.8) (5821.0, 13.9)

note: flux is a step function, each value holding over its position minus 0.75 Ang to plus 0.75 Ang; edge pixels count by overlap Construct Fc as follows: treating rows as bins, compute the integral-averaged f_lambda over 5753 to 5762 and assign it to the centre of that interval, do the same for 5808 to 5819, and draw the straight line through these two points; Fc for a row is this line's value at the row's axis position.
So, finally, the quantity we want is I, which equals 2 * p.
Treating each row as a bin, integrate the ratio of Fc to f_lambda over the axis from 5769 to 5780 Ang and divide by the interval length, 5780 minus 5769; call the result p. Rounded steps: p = 1.10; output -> 2.20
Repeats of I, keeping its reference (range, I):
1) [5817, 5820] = 1.97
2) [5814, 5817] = 2.03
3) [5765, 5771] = 2.26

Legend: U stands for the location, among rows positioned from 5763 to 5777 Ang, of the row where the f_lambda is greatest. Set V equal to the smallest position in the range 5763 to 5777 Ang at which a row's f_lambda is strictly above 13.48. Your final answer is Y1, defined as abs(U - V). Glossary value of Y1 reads 9.0 Ang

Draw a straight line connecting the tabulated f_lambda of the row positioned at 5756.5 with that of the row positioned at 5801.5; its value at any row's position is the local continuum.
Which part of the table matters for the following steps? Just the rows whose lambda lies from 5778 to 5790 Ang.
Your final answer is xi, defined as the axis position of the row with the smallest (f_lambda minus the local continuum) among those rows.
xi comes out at 5786.5 Ang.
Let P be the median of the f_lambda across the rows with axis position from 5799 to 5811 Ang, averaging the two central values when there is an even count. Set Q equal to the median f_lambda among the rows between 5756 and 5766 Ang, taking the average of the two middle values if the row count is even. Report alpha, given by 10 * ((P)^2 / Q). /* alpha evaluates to 141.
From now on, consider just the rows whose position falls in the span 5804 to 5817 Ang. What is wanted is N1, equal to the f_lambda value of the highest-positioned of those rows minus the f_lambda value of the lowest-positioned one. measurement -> -1.5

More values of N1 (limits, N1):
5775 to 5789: -0.5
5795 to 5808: 0.4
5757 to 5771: -2.3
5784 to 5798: 1.1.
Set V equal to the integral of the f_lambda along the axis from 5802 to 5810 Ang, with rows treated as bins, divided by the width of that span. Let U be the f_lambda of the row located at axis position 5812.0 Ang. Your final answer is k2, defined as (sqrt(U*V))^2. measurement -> 199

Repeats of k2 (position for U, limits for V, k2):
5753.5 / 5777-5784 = 195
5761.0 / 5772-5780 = 202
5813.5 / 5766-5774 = 180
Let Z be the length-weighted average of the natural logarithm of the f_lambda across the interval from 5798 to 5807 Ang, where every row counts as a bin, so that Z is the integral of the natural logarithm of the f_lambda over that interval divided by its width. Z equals 2.68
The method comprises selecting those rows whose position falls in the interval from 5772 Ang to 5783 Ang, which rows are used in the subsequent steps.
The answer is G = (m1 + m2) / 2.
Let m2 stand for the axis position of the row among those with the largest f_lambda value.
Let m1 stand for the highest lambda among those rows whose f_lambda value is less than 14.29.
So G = 5777.5 Ang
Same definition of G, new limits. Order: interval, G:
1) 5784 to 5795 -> 5794.0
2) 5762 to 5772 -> 5767.0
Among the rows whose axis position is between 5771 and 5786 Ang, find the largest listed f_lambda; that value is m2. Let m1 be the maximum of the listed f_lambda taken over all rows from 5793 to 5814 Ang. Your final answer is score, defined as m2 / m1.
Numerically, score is 0.92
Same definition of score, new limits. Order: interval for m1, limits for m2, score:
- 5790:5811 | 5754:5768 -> 1.05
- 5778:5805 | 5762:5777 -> 0.95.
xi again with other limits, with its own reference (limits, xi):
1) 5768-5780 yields 5768.5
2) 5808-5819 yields 5813.5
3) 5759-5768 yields 5767.0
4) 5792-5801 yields 5792.5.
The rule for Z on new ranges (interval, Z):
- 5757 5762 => 2.73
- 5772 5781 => 2.60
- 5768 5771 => 2.59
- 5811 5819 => 2.61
